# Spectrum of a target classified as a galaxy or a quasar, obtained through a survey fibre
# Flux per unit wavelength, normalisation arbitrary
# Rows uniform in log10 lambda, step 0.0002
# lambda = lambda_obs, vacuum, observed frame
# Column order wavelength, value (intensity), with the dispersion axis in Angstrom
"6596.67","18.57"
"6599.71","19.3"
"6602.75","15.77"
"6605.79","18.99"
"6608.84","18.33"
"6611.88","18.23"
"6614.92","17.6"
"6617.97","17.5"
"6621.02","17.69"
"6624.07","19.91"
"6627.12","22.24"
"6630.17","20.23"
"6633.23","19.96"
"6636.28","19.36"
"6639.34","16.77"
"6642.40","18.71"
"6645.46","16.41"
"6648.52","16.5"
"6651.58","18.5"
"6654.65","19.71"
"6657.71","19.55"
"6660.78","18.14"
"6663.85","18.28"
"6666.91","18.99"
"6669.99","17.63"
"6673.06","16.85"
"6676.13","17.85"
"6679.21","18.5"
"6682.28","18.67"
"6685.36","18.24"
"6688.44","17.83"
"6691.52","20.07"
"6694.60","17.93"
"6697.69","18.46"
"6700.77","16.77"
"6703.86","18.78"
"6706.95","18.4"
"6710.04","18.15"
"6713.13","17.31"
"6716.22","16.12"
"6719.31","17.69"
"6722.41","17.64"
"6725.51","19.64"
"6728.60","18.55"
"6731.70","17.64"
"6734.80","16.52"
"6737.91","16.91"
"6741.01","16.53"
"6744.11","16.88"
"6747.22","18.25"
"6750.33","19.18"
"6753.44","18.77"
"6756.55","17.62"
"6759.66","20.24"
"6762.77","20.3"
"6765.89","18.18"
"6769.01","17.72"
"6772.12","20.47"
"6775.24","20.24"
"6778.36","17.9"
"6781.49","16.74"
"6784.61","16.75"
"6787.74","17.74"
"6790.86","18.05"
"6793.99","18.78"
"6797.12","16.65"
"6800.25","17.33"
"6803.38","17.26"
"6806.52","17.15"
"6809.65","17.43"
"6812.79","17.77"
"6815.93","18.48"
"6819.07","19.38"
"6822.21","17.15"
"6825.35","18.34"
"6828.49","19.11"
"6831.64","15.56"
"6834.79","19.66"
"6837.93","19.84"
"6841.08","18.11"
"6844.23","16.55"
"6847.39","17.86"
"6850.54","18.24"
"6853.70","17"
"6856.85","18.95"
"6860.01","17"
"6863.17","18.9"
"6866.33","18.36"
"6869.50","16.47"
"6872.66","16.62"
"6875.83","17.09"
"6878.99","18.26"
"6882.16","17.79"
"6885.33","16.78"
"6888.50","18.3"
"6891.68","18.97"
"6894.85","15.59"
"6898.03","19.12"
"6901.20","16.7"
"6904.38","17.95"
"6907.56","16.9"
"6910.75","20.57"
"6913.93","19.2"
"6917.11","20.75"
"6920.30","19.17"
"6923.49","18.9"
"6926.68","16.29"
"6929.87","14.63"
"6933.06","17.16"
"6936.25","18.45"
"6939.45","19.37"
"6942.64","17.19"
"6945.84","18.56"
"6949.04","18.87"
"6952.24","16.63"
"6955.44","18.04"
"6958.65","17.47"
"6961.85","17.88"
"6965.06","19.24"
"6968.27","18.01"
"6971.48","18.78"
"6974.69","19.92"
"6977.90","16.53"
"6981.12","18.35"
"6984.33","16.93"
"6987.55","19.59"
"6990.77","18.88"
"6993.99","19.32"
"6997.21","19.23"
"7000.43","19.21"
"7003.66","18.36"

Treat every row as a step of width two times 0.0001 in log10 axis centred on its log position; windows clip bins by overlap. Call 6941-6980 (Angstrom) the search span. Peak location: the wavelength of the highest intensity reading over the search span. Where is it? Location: 6974.69 Angstrom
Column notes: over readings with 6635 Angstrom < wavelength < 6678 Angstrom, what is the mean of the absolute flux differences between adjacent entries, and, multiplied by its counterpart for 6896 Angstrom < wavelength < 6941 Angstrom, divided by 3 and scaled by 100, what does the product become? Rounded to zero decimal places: 69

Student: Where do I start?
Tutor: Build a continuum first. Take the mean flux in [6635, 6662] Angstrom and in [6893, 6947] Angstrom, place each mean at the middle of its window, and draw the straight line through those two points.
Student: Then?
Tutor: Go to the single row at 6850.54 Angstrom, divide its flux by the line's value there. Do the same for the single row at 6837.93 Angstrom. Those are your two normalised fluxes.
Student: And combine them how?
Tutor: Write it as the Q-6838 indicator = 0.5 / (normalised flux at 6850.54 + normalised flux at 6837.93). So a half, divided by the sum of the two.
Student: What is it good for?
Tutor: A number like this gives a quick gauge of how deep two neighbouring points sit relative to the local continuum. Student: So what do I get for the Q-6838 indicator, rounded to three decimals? 0.237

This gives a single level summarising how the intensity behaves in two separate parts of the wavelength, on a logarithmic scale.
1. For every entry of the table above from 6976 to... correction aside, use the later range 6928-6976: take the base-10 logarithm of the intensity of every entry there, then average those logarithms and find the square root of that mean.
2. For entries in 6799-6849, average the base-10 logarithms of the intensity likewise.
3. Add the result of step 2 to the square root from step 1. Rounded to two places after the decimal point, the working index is 2.37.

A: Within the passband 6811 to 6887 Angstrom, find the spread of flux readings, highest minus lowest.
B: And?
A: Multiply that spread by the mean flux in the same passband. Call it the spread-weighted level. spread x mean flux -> 77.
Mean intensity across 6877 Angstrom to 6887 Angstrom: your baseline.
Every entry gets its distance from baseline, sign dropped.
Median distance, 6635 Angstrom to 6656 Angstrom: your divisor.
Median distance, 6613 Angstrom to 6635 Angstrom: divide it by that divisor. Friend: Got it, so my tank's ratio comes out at 2.1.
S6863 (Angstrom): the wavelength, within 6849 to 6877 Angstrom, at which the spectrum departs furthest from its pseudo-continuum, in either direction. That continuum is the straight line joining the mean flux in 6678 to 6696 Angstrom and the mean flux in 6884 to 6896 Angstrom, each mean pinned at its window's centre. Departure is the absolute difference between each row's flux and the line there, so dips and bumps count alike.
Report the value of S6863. 6856.85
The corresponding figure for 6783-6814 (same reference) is 6797.12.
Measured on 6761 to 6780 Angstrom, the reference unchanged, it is 6772.12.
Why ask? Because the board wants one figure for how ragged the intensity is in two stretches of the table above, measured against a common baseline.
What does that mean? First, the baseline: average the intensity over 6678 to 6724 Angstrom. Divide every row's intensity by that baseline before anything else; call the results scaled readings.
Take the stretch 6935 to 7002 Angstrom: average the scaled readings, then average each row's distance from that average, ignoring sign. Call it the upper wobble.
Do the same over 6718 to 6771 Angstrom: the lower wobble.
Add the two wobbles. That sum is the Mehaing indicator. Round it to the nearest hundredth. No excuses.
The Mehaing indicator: 0.10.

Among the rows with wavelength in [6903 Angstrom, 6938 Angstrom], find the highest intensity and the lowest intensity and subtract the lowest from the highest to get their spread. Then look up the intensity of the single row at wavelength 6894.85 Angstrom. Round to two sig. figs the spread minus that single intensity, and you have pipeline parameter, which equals -9.5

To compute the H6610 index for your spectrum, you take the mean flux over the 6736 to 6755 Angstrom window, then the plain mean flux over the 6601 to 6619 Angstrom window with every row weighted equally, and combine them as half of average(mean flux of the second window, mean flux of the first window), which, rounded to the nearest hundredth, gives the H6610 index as 8.87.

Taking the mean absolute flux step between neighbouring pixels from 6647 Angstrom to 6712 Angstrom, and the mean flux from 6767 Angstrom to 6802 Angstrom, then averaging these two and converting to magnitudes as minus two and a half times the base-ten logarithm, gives -2.45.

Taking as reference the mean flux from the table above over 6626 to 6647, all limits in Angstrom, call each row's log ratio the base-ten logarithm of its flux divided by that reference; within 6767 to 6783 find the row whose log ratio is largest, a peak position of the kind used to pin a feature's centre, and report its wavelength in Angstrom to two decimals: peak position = 6772.12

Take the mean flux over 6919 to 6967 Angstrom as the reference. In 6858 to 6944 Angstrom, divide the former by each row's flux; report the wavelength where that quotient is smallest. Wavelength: 6917.11 Angstrom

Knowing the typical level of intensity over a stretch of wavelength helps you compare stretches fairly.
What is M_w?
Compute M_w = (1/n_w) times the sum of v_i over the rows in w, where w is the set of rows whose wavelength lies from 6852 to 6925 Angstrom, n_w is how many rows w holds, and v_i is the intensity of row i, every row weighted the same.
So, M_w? 18.1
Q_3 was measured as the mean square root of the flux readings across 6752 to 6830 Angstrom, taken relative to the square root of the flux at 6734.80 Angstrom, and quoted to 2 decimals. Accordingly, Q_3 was 1.05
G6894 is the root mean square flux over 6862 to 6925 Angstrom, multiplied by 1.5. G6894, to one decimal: 27.3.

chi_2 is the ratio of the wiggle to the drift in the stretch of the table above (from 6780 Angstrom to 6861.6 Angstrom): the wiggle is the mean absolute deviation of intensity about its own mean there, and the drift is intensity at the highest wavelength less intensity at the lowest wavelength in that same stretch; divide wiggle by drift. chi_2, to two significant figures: 3.3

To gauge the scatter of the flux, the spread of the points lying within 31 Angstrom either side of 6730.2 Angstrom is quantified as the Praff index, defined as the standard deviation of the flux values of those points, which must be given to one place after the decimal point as 1.1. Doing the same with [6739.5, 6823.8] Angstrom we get 1.2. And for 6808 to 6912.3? 1.2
